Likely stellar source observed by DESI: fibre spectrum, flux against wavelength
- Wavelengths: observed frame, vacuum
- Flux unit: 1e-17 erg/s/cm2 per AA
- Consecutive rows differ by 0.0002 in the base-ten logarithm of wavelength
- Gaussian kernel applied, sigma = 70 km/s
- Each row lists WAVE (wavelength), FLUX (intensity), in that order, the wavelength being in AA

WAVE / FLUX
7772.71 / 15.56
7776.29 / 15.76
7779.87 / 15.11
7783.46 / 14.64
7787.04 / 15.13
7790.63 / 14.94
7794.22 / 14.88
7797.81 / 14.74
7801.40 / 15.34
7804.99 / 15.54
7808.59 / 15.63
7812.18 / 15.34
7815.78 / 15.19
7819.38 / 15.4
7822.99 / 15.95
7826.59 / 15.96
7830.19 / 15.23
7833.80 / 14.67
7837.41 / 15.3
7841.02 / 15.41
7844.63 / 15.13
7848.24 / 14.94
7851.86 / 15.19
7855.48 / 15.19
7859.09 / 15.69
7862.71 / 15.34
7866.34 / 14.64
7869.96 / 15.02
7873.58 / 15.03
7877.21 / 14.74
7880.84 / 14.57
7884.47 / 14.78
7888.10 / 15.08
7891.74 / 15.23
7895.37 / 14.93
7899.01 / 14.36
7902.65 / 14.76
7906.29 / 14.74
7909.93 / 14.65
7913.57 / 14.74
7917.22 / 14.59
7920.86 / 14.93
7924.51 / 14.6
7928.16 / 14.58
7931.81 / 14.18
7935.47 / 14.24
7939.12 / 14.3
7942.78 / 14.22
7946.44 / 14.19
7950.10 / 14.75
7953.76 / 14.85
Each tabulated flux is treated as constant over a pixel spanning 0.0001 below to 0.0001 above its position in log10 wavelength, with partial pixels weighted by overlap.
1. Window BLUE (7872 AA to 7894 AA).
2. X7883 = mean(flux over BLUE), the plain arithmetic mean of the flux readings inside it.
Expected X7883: 14.9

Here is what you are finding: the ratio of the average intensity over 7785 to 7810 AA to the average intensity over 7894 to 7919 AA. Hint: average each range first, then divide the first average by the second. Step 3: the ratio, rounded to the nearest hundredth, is 1.03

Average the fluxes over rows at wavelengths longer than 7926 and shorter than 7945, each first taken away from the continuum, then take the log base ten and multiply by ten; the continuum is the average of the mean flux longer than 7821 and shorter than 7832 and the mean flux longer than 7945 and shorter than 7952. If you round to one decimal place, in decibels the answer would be -1.0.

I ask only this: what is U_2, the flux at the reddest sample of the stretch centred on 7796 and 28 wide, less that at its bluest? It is 1.0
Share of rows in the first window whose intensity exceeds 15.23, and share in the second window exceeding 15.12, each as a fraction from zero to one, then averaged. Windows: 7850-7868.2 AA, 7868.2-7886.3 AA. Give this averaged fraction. 0.20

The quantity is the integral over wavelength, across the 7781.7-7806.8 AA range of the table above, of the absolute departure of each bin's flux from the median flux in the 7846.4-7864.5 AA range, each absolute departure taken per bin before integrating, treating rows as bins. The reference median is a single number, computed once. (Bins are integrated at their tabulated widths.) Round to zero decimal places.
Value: 8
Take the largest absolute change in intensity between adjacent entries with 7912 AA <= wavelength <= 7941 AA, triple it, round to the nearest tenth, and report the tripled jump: 1.2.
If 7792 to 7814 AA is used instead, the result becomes 1.8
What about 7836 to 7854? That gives 0.8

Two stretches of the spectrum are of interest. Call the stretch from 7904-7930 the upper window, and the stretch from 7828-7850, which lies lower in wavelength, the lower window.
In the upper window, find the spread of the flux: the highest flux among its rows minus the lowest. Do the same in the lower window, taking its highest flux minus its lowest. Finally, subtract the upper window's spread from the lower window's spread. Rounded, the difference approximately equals 0.39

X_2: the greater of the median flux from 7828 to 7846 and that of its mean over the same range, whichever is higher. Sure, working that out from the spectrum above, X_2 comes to 15.2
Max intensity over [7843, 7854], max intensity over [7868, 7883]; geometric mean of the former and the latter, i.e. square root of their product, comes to 15.1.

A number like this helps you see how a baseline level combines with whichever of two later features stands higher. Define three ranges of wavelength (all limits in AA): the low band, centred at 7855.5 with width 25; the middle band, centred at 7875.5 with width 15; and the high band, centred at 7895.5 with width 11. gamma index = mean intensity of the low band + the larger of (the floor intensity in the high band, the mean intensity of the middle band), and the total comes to 30.0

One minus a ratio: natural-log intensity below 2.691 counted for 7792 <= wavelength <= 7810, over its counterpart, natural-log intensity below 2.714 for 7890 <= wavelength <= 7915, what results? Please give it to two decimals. 0.83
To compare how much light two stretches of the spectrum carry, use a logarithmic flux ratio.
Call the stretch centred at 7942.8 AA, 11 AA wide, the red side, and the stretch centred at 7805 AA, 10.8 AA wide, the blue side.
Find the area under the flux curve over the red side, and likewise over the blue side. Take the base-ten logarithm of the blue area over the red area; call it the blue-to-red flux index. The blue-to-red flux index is 0.0294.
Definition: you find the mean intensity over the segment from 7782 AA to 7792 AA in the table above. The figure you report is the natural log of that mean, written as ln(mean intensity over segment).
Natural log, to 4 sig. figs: 2.702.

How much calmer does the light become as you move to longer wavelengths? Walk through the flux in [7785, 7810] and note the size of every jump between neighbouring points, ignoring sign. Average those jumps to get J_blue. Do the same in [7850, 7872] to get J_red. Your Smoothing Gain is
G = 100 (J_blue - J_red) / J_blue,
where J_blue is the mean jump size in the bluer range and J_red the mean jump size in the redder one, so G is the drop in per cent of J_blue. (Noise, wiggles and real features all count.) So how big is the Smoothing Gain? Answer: -81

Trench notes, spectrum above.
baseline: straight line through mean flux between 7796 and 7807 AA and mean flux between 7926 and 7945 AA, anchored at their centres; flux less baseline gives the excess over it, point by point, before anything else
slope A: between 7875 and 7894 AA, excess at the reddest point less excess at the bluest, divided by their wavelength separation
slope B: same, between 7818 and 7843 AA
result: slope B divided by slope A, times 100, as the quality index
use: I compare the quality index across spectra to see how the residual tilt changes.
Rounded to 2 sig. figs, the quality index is 18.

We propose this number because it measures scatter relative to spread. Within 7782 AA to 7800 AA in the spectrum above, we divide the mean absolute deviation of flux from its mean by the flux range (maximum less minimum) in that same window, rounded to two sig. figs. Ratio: 0.29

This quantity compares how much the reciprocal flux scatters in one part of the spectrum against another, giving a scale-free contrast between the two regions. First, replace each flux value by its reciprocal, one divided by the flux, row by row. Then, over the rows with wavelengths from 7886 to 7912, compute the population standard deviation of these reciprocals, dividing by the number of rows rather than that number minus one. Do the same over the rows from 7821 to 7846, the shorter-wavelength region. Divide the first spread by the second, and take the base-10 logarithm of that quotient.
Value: -0.17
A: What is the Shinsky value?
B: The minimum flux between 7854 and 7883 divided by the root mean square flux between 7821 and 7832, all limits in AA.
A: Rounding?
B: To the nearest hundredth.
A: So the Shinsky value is 0.93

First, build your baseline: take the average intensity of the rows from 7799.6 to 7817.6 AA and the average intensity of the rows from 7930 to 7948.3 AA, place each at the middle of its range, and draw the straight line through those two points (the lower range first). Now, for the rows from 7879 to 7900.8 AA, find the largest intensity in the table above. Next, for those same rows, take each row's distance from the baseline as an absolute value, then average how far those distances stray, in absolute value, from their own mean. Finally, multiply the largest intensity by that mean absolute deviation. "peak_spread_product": 2.0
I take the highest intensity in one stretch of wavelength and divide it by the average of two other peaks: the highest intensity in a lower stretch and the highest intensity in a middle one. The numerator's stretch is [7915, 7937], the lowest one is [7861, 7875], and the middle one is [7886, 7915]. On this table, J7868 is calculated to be 0.977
